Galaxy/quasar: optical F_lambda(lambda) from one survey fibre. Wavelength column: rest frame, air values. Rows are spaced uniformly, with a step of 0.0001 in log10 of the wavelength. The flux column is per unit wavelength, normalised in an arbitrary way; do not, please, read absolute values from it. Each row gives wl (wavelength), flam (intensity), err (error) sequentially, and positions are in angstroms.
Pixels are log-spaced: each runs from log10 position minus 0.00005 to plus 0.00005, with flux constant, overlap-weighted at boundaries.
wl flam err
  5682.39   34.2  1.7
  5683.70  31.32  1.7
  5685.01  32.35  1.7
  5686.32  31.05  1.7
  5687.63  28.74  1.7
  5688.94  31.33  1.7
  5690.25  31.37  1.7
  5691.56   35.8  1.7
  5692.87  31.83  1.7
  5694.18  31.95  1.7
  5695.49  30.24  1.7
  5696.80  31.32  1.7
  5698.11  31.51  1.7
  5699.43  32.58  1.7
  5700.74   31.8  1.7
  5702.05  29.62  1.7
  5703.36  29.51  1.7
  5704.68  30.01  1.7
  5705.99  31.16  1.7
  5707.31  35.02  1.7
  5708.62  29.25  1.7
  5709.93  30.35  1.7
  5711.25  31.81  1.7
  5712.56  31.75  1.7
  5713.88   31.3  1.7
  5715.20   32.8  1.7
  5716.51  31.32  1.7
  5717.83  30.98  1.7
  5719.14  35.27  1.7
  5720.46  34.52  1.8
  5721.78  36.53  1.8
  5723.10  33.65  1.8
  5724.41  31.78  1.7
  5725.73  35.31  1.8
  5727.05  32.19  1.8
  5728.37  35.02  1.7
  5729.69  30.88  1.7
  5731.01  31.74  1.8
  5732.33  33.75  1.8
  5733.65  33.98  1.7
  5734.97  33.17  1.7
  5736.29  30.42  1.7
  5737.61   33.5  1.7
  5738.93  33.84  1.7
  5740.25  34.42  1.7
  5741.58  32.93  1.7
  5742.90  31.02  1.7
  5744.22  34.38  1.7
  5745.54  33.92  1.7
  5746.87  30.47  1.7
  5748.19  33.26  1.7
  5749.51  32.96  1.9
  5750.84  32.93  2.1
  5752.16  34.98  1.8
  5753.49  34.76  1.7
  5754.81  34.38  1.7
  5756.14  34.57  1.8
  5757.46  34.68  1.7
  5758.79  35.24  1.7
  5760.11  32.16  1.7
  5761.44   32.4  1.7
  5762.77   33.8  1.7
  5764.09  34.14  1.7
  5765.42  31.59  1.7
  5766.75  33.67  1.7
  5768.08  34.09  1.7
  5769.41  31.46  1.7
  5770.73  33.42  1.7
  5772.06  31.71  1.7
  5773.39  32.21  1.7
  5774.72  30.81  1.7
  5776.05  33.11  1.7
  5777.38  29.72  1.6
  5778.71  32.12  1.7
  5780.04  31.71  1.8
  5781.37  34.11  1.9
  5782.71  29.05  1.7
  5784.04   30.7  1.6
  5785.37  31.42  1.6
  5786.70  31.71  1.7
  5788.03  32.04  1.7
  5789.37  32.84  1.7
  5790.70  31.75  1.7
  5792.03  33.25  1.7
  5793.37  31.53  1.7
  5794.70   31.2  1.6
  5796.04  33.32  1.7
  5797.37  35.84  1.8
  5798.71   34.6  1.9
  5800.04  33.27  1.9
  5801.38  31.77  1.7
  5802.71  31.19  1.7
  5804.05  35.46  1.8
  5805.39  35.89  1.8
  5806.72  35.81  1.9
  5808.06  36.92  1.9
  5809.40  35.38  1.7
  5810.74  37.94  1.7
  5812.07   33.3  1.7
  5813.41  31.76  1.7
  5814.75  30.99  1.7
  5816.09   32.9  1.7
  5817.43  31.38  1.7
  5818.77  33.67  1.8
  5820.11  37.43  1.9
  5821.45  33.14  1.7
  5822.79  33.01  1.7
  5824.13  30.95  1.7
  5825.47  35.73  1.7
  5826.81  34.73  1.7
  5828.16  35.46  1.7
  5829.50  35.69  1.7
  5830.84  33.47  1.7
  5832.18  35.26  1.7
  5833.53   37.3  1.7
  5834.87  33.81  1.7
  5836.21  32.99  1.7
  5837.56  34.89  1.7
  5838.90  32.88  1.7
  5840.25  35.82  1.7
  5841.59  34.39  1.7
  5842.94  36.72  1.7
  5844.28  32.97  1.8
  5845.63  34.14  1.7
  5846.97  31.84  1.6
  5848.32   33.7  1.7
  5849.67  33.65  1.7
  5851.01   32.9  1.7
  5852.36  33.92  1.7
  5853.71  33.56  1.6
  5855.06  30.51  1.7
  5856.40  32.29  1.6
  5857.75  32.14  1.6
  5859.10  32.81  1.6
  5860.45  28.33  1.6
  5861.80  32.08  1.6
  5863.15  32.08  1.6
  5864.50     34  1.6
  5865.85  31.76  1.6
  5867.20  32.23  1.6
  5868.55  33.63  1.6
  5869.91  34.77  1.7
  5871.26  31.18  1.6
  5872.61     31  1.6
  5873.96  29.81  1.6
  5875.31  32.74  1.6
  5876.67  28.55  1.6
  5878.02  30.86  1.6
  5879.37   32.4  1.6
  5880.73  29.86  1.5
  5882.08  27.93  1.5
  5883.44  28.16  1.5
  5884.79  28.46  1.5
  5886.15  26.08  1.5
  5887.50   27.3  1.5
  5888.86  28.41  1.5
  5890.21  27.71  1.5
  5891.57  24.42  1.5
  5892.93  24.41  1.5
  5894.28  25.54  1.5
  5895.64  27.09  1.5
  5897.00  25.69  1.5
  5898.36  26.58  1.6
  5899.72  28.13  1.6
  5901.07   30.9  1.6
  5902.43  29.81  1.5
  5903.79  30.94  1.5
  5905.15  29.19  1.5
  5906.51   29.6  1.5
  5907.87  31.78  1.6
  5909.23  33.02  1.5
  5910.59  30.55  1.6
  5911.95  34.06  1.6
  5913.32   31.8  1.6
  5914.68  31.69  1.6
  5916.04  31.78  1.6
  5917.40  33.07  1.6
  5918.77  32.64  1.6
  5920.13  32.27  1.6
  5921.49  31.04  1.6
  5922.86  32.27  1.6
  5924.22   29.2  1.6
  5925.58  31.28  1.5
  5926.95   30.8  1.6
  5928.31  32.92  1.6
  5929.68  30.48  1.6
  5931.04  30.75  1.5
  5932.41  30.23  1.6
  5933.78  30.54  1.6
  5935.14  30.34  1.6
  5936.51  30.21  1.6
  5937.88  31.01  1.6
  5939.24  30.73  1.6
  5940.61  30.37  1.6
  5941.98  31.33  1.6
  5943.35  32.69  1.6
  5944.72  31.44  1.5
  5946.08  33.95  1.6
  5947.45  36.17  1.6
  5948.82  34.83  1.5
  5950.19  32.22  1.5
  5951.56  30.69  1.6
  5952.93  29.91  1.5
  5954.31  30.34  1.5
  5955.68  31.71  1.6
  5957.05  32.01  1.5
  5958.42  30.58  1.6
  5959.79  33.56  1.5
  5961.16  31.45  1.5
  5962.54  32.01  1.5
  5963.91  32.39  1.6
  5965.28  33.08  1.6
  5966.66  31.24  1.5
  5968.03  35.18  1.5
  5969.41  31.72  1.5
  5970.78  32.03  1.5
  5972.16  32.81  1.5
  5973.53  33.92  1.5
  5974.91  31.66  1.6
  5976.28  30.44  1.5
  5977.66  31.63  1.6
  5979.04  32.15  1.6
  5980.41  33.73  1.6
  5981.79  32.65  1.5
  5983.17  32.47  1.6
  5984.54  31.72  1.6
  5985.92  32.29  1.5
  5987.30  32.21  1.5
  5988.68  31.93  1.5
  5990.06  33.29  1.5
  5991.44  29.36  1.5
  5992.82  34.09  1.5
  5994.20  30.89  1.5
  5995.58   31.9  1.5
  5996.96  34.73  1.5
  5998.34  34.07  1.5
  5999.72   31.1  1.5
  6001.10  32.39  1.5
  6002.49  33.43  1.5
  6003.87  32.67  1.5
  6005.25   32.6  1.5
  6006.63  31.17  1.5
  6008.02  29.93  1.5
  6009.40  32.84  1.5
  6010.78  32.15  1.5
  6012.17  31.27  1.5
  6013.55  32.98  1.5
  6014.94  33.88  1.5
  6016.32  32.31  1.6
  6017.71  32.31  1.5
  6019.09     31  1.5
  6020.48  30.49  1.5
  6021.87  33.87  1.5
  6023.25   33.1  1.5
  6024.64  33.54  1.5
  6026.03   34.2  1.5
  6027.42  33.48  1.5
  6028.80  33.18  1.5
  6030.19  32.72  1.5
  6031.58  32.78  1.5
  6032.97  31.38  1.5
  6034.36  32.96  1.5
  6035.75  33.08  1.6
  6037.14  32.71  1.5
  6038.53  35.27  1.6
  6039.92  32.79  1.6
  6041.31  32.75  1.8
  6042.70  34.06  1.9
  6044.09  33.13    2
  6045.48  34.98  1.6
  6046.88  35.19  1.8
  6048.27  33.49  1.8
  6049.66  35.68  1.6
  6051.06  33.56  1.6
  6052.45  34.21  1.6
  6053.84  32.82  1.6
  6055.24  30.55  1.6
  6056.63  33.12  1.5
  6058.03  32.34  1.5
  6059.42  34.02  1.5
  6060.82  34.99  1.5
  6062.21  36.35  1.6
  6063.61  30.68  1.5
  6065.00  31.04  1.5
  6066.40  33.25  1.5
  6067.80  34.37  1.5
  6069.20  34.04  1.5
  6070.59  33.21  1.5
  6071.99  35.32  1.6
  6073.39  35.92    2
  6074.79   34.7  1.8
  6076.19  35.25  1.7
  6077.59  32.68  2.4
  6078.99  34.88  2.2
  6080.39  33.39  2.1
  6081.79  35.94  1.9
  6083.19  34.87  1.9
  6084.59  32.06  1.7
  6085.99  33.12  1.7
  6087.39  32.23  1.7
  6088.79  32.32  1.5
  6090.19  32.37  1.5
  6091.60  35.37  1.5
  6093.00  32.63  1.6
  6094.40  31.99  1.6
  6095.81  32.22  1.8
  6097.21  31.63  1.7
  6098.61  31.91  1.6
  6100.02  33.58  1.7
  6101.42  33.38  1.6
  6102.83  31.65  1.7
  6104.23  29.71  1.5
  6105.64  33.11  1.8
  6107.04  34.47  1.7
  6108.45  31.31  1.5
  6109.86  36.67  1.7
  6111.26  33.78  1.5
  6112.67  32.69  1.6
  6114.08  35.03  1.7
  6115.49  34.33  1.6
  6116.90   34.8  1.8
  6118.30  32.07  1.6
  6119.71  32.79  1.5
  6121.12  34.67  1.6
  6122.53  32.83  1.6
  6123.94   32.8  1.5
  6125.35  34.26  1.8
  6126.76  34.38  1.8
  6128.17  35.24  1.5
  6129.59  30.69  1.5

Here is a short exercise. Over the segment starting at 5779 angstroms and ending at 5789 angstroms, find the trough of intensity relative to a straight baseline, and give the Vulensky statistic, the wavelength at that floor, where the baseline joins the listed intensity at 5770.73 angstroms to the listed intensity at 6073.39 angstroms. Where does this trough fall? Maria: 5782.71 angstroms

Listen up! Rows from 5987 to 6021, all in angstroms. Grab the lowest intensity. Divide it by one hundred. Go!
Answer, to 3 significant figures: 0.294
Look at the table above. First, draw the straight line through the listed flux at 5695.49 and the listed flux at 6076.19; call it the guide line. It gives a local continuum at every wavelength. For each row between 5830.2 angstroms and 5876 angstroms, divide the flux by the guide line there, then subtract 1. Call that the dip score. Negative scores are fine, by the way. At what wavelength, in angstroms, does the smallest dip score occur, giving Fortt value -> 5860.45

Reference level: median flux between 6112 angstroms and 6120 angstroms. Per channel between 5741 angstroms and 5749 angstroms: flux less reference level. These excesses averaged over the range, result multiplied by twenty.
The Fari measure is -18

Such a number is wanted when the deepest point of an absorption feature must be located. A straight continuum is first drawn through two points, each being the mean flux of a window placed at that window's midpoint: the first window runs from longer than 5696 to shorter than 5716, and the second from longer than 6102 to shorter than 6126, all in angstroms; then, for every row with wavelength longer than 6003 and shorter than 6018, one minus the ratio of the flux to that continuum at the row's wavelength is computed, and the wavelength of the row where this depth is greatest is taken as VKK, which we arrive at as 6008.02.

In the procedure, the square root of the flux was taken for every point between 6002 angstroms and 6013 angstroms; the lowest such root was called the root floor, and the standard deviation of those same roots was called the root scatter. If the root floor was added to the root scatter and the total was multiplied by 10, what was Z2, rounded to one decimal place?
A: 55.7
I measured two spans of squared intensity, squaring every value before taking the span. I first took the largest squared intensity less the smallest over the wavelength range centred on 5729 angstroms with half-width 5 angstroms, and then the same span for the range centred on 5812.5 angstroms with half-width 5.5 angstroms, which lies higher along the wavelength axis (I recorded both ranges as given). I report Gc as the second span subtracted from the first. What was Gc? -186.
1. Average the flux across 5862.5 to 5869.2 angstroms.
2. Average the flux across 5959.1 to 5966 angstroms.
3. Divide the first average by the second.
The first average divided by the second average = 1.01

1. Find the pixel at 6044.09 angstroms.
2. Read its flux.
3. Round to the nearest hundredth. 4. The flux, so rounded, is 33.13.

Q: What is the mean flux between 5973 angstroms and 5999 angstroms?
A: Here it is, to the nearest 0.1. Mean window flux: 32.4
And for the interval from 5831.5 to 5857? 33.9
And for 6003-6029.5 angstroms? 32.5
